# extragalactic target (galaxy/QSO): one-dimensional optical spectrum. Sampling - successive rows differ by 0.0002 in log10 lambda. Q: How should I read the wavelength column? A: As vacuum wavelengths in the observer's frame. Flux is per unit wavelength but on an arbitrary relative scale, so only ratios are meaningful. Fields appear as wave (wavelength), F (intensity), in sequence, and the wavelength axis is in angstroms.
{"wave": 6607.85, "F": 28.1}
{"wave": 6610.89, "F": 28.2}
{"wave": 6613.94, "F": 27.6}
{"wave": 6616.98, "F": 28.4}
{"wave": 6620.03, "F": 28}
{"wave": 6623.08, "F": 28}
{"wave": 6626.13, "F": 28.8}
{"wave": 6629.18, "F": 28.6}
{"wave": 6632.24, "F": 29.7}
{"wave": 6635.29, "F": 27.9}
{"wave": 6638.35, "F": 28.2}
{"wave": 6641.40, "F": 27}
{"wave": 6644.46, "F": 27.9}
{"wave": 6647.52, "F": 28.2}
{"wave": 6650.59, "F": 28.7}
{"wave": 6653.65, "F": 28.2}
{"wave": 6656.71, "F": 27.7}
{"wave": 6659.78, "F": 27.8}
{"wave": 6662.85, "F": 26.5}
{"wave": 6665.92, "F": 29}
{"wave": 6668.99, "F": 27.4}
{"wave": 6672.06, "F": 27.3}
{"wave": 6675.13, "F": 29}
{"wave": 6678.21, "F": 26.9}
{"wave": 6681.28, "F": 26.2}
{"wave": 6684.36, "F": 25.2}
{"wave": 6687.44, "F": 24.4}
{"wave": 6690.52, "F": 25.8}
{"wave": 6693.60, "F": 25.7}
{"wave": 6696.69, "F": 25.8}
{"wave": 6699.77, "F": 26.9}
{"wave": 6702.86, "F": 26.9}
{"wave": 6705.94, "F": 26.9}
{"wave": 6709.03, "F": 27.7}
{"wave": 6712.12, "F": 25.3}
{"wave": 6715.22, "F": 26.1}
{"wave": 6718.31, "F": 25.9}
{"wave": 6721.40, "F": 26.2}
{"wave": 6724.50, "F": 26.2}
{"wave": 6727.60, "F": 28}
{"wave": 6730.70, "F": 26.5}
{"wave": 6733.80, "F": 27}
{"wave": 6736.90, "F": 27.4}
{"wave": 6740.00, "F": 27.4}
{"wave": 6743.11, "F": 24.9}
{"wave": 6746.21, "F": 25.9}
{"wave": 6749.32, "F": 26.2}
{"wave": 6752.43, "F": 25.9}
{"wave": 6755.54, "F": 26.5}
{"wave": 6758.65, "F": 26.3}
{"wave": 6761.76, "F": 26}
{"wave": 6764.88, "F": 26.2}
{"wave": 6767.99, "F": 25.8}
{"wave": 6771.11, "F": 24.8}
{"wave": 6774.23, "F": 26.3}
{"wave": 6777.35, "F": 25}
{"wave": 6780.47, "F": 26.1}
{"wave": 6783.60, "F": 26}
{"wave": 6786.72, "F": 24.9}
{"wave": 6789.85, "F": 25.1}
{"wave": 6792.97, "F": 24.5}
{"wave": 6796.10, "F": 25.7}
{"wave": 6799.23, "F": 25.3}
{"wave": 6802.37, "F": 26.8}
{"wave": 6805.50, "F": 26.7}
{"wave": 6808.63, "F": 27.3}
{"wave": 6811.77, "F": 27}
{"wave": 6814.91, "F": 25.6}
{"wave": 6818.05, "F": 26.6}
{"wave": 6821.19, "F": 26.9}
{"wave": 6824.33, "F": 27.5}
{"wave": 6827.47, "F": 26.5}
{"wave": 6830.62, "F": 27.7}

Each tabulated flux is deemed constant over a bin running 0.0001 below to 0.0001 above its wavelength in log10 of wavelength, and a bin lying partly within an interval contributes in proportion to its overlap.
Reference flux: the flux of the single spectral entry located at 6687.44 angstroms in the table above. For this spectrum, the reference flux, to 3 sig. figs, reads 24.4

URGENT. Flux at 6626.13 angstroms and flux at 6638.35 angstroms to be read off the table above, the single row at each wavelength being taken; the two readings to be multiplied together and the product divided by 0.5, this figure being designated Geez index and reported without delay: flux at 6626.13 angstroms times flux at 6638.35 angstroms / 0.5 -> 1624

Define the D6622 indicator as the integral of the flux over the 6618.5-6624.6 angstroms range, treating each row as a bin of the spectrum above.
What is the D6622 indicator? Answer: 171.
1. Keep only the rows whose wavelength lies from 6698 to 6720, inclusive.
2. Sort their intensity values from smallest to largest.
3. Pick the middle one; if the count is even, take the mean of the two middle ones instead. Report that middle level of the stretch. 26.9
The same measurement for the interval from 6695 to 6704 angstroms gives 26.9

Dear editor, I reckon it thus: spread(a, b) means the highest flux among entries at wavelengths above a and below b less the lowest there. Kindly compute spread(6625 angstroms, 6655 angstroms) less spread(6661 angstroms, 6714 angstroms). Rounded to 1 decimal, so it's -1.9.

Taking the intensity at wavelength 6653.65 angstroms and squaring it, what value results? 795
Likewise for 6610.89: 795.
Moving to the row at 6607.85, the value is 790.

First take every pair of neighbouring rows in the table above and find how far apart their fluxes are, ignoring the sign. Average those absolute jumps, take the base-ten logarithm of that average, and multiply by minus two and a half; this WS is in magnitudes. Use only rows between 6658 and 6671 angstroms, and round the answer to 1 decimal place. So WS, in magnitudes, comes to -0.6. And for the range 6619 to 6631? 1.2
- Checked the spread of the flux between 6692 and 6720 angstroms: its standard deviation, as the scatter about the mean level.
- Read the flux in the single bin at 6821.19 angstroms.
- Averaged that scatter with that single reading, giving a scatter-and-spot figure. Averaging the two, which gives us 13.8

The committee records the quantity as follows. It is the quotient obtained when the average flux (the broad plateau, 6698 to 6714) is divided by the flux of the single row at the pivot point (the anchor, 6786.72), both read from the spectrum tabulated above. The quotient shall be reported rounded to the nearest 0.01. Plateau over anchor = 1.07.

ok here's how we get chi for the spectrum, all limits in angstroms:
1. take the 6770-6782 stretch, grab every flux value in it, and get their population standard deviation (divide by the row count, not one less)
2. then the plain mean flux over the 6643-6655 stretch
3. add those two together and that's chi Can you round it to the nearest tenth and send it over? 28.9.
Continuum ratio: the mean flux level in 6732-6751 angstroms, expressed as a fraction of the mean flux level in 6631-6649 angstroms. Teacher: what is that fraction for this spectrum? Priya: 0.94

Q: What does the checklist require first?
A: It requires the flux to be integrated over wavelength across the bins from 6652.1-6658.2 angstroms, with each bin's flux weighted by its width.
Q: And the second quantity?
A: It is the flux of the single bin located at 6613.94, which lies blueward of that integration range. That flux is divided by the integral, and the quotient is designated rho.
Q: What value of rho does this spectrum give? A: 0.16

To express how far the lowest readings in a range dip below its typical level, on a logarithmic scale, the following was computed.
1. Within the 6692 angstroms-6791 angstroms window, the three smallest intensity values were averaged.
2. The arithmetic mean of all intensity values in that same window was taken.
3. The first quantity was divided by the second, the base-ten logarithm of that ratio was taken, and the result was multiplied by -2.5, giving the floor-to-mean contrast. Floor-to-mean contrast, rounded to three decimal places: 0.056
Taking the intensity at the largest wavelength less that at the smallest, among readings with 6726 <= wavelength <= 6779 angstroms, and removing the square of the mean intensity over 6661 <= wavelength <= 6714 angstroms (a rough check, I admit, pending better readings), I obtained -713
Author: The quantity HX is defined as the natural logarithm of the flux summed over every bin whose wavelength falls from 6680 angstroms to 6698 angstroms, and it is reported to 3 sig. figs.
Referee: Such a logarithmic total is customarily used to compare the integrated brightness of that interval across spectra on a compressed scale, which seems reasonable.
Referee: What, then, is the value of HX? 5.03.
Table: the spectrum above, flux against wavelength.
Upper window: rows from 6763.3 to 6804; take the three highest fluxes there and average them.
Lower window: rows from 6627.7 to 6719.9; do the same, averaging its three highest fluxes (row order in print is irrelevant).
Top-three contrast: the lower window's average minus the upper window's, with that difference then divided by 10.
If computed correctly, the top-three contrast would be 0.28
